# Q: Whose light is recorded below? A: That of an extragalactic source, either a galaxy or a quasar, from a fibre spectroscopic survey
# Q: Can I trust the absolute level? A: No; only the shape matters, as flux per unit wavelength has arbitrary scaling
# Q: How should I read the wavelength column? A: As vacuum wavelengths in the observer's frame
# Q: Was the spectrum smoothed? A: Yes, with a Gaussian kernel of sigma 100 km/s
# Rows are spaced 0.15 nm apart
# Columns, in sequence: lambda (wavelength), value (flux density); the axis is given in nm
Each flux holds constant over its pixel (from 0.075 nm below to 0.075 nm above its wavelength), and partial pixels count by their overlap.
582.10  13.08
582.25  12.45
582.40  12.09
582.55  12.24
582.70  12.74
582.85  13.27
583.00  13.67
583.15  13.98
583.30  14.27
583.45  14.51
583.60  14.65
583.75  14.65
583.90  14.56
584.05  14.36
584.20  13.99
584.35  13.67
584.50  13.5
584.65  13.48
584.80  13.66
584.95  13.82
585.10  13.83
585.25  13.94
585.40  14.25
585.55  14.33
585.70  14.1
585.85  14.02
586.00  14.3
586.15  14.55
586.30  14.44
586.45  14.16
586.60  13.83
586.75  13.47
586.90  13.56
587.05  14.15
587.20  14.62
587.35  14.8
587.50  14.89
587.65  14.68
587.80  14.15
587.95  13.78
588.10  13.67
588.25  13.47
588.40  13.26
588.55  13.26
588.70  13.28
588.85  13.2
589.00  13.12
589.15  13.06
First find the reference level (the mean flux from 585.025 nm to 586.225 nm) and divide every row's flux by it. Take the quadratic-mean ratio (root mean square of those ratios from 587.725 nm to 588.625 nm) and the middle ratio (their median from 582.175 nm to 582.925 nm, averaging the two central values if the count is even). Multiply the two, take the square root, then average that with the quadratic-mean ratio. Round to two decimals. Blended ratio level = 0.94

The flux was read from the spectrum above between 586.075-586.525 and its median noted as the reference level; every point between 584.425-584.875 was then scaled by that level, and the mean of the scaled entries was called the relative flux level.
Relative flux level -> 0.94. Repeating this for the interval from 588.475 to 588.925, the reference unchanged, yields 0.92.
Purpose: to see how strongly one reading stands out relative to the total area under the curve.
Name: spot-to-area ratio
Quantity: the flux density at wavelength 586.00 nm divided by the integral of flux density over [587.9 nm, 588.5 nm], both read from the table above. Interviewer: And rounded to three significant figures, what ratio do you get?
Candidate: 1.76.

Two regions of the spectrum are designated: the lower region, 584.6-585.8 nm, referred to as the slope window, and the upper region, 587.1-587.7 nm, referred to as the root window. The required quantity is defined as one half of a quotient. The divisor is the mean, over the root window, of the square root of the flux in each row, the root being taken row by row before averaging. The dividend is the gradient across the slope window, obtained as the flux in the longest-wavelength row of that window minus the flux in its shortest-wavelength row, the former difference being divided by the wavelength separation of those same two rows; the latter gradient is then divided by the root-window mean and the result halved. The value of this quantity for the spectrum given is 0.08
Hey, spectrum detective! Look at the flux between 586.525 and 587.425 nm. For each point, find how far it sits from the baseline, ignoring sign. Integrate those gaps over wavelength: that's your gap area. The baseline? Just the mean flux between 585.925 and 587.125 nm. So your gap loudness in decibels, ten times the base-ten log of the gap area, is -3.9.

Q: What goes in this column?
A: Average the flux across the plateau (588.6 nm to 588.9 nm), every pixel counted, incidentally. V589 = 13.2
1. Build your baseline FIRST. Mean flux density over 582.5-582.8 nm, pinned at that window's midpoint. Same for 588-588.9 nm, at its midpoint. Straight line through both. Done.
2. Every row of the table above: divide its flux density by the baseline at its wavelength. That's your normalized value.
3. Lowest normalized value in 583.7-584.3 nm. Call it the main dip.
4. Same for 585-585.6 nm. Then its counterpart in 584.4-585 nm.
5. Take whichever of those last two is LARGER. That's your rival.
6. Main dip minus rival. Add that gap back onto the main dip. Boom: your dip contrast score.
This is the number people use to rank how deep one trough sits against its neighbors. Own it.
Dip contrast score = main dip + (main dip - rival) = 1.12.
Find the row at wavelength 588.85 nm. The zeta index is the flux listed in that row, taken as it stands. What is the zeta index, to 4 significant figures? 13.20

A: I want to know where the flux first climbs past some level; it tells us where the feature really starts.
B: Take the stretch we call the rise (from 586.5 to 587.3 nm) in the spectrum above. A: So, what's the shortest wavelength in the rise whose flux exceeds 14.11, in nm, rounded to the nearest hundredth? 587.05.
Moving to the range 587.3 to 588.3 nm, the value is 587.35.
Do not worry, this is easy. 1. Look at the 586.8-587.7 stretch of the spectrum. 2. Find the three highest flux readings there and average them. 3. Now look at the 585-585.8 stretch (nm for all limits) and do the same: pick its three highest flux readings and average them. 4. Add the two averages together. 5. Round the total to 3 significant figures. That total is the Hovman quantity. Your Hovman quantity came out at 29.0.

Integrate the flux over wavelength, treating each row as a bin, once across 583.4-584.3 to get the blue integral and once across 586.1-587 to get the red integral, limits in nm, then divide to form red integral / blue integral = 0.97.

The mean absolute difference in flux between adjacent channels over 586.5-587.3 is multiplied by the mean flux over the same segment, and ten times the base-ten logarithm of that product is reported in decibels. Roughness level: 7.2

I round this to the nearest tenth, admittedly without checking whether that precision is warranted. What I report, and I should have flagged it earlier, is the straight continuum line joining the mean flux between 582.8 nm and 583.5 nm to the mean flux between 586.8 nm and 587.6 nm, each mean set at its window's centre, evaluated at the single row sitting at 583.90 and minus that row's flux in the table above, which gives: -0.5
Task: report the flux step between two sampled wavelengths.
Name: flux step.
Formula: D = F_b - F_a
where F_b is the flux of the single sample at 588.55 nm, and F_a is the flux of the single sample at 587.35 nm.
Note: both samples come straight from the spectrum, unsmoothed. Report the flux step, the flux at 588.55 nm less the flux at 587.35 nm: -1.5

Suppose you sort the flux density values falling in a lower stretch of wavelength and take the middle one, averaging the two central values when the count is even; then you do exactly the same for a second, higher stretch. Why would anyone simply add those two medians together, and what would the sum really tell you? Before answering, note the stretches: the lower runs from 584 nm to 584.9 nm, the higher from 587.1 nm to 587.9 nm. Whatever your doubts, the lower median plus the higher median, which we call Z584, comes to 28.3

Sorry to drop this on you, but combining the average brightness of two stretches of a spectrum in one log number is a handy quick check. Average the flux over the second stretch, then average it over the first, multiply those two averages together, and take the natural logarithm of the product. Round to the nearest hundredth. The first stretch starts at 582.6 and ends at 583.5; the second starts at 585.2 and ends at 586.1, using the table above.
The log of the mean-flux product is 5.27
